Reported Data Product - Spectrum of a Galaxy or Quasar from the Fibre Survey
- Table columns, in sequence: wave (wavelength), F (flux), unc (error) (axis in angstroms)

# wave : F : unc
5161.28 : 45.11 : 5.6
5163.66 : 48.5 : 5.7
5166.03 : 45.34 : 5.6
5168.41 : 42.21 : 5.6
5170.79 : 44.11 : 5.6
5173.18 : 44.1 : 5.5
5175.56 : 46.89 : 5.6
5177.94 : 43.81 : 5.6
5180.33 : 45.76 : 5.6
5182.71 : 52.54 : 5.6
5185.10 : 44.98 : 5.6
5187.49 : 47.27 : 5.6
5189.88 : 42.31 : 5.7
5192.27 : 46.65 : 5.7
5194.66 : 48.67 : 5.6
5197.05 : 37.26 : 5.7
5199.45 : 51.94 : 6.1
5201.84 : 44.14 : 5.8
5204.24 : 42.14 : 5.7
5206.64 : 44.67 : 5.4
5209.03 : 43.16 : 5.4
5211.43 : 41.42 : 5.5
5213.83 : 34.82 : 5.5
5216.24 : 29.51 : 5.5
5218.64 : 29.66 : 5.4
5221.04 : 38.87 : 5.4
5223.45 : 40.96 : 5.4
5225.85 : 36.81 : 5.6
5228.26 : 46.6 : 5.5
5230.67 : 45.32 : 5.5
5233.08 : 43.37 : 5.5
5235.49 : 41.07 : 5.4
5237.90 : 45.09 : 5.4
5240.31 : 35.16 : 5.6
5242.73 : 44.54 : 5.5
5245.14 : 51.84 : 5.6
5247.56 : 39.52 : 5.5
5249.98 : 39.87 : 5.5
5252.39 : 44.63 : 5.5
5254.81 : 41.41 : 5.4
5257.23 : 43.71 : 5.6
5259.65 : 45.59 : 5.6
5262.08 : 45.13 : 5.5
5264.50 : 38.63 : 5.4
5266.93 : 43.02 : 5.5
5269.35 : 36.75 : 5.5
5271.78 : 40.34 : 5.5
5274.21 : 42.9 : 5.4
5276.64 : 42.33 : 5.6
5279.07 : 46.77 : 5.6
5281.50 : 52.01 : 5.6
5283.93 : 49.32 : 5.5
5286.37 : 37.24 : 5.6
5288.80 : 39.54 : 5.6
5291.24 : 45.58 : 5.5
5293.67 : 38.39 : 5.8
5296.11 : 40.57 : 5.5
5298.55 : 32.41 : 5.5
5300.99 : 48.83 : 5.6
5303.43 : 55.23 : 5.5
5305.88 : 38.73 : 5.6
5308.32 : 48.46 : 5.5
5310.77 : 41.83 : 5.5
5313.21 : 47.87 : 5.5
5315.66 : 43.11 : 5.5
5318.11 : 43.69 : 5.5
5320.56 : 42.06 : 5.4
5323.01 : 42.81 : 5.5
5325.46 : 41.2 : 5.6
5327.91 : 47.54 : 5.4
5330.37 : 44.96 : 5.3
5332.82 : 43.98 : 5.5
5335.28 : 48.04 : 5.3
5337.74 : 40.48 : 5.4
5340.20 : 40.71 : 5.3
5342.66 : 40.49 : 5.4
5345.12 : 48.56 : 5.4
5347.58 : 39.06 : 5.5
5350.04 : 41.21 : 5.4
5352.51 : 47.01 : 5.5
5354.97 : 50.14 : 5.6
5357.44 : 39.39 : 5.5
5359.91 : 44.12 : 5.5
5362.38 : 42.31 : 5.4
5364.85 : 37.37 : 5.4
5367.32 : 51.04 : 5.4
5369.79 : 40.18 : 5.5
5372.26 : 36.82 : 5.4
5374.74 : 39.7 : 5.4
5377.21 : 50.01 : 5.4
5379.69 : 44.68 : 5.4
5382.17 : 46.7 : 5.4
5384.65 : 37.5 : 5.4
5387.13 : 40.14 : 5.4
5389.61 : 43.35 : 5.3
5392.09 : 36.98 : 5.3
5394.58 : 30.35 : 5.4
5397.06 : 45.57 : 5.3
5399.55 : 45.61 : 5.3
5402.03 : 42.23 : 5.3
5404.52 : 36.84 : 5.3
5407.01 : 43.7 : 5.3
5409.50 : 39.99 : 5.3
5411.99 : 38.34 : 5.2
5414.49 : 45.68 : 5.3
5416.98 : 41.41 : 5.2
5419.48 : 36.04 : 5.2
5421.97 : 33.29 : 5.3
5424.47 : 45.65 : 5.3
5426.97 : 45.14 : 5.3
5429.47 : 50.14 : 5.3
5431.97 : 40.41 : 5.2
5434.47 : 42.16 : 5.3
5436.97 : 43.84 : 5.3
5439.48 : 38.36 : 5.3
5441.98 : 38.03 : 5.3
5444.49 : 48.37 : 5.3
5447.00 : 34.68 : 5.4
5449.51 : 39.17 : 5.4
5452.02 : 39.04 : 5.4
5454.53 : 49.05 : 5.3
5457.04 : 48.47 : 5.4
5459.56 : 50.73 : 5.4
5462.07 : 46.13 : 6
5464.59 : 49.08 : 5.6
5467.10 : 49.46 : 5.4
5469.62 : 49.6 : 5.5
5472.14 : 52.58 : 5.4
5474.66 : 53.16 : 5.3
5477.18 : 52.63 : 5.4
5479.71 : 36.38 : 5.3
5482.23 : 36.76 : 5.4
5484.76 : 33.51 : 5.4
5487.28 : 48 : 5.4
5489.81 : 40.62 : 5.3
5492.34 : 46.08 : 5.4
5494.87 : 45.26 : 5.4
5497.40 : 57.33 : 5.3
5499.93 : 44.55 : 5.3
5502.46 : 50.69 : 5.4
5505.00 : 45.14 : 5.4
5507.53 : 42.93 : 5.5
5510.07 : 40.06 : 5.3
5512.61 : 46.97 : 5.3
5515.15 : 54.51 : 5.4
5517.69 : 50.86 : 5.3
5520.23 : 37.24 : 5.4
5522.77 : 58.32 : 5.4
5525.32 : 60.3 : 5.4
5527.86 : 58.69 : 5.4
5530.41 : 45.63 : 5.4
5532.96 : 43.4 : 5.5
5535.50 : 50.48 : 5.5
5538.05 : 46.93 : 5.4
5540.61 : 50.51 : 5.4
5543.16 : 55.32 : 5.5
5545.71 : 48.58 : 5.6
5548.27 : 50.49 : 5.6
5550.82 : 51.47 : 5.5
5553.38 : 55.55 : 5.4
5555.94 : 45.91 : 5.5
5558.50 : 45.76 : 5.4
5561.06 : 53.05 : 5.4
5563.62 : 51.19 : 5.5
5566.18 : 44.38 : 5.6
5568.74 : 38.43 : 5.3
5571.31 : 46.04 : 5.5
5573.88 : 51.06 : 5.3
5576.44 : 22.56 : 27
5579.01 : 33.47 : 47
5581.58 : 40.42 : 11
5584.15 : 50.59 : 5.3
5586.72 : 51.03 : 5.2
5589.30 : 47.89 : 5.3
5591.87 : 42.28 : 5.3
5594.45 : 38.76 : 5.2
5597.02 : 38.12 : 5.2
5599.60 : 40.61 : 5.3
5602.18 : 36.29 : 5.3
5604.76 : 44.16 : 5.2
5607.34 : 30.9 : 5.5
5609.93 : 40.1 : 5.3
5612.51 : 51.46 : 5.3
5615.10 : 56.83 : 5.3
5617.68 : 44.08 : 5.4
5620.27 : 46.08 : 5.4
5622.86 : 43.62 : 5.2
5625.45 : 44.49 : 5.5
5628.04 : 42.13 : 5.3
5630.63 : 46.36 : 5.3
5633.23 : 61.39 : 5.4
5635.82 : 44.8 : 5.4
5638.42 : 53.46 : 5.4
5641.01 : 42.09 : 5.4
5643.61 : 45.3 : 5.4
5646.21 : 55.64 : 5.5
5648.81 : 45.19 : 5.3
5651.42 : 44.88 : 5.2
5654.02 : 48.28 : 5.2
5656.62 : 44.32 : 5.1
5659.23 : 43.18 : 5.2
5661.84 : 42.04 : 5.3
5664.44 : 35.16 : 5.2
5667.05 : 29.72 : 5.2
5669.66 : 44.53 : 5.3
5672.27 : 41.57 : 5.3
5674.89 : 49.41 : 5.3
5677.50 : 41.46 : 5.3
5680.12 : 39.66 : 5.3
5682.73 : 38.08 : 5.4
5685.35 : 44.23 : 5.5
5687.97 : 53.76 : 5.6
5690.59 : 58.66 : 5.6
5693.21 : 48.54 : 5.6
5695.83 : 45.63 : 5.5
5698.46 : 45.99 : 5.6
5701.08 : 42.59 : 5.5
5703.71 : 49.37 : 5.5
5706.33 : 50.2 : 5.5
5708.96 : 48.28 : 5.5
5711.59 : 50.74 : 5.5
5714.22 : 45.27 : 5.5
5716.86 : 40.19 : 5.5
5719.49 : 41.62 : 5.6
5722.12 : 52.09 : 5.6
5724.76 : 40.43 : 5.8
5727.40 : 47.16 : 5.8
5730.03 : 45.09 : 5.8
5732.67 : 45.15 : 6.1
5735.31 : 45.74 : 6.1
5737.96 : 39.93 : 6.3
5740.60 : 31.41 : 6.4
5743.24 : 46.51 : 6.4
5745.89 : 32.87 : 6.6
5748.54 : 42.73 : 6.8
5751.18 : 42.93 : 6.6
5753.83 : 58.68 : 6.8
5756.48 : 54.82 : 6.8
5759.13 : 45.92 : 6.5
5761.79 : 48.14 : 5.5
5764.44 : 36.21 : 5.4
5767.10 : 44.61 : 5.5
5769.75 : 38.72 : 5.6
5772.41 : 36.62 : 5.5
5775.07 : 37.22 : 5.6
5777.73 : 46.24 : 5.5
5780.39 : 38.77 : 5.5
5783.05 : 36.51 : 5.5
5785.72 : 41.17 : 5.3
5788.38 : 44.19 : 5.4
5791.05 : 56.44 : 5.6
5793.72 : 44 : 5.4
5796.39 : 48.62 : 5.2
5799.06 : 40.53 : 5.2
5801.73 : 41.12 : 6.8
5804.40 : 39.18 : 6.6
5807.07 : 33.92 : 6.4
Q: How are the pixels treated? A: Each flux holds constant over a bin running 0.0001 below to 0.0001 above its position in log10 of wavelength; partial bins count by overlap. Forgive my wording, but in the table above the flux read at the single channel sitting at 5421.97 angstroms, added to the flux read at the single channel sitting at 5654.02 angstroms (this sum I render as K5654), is 82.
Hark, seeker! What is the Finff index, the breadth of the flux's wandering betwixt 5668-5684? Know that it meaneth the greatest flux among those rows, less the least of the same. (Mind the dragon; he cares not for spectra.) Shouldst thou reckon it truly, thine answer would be 11.3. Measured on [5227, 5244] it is 11.4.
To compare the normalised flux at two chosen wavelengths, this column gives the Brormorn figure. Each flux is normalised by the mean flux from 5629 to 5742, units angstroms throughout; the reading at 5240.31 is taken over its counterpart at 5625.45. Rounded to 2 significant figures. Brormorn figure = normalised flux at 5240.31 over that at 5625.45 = 0.79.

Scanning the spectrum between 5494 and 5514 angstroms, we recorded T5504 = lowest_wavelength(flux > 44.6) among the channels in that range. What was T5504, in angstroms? 5494.87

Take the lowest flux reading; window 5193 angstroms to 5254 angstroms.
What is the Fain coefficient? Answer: 29.51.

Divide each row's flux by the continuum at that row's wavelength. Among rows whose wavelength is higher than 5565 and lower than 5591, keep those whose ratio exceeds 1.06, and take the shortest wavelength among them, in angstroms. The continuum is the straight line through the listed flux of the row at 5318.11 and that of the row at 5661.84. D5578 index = 5571.31 angstroms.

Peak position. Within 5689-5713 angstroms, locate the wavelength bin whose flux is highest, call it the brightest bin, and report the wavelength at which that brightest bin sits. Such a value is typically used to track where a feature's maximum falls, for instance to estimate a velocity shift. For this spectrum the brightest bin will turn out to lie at 5690.59 angstroms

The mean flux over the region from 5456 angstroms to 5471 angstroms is 48.9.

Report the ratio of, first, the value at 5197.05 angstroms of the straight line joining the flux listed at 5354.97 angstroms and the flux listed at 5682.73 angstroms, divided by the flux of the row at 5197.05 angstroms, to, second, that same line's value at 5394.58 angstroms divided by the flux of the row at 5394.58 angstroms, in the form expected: 0.94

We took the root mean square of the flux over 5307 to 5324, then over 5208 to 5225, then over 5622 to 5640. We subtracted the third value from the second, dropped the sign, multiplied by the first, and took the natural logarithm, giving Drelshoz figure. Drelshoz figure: 6.2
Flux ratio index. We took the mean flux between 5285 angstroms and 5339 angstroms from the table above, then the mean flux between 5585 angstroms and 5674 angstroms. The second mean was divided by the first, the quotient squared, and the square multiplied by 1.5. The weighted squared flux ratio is 1.57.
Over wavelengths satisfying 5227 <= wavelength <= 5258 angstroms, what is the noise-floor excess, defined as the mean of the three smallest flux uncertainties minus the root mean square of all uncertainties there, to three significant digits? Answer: -0.100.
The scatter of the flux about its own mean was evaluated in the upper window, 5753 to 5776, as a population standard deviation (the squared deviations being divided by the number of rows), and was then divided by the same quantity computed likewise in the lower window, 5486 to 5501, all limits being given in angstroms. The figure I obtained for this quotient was 1.5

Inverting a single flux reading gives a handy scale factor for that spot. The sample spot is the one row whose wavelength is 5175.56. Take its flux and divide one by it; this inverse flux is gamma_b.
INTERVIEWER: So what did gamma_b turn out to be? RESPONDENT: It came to 0.021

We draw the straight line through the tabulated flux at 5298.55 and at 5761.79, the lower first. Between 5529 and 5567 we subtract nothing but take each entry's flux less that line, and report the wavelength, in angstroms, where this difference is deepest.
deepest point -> 5566.18 angstroms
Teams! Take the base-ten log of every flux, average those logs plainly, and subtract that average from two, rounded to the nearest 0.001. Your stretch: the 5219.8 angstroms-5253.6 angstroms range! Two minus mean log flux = 0.375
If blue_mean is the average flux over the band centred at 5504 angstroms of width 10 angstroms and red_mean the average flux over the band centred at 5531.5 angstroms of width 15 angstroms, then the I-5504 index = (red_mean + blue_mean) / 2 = 48.4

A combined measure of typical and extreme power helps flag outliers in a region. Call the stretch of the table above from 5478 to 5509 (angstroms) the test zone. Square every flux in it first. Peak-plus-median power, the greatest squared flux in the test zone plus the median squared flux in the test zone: 5298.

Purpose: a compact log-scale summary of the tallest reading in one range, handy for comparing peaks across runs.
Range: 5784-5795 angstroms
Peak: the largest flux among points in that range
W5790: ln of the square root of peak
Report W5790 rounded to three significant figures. 2.02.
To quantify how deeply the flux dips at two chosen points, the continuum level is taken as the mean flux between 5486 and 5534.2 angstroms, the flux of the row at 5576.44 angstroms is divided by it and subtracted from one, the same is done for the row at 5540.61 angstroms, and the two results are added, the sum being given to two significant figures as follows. 0.49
